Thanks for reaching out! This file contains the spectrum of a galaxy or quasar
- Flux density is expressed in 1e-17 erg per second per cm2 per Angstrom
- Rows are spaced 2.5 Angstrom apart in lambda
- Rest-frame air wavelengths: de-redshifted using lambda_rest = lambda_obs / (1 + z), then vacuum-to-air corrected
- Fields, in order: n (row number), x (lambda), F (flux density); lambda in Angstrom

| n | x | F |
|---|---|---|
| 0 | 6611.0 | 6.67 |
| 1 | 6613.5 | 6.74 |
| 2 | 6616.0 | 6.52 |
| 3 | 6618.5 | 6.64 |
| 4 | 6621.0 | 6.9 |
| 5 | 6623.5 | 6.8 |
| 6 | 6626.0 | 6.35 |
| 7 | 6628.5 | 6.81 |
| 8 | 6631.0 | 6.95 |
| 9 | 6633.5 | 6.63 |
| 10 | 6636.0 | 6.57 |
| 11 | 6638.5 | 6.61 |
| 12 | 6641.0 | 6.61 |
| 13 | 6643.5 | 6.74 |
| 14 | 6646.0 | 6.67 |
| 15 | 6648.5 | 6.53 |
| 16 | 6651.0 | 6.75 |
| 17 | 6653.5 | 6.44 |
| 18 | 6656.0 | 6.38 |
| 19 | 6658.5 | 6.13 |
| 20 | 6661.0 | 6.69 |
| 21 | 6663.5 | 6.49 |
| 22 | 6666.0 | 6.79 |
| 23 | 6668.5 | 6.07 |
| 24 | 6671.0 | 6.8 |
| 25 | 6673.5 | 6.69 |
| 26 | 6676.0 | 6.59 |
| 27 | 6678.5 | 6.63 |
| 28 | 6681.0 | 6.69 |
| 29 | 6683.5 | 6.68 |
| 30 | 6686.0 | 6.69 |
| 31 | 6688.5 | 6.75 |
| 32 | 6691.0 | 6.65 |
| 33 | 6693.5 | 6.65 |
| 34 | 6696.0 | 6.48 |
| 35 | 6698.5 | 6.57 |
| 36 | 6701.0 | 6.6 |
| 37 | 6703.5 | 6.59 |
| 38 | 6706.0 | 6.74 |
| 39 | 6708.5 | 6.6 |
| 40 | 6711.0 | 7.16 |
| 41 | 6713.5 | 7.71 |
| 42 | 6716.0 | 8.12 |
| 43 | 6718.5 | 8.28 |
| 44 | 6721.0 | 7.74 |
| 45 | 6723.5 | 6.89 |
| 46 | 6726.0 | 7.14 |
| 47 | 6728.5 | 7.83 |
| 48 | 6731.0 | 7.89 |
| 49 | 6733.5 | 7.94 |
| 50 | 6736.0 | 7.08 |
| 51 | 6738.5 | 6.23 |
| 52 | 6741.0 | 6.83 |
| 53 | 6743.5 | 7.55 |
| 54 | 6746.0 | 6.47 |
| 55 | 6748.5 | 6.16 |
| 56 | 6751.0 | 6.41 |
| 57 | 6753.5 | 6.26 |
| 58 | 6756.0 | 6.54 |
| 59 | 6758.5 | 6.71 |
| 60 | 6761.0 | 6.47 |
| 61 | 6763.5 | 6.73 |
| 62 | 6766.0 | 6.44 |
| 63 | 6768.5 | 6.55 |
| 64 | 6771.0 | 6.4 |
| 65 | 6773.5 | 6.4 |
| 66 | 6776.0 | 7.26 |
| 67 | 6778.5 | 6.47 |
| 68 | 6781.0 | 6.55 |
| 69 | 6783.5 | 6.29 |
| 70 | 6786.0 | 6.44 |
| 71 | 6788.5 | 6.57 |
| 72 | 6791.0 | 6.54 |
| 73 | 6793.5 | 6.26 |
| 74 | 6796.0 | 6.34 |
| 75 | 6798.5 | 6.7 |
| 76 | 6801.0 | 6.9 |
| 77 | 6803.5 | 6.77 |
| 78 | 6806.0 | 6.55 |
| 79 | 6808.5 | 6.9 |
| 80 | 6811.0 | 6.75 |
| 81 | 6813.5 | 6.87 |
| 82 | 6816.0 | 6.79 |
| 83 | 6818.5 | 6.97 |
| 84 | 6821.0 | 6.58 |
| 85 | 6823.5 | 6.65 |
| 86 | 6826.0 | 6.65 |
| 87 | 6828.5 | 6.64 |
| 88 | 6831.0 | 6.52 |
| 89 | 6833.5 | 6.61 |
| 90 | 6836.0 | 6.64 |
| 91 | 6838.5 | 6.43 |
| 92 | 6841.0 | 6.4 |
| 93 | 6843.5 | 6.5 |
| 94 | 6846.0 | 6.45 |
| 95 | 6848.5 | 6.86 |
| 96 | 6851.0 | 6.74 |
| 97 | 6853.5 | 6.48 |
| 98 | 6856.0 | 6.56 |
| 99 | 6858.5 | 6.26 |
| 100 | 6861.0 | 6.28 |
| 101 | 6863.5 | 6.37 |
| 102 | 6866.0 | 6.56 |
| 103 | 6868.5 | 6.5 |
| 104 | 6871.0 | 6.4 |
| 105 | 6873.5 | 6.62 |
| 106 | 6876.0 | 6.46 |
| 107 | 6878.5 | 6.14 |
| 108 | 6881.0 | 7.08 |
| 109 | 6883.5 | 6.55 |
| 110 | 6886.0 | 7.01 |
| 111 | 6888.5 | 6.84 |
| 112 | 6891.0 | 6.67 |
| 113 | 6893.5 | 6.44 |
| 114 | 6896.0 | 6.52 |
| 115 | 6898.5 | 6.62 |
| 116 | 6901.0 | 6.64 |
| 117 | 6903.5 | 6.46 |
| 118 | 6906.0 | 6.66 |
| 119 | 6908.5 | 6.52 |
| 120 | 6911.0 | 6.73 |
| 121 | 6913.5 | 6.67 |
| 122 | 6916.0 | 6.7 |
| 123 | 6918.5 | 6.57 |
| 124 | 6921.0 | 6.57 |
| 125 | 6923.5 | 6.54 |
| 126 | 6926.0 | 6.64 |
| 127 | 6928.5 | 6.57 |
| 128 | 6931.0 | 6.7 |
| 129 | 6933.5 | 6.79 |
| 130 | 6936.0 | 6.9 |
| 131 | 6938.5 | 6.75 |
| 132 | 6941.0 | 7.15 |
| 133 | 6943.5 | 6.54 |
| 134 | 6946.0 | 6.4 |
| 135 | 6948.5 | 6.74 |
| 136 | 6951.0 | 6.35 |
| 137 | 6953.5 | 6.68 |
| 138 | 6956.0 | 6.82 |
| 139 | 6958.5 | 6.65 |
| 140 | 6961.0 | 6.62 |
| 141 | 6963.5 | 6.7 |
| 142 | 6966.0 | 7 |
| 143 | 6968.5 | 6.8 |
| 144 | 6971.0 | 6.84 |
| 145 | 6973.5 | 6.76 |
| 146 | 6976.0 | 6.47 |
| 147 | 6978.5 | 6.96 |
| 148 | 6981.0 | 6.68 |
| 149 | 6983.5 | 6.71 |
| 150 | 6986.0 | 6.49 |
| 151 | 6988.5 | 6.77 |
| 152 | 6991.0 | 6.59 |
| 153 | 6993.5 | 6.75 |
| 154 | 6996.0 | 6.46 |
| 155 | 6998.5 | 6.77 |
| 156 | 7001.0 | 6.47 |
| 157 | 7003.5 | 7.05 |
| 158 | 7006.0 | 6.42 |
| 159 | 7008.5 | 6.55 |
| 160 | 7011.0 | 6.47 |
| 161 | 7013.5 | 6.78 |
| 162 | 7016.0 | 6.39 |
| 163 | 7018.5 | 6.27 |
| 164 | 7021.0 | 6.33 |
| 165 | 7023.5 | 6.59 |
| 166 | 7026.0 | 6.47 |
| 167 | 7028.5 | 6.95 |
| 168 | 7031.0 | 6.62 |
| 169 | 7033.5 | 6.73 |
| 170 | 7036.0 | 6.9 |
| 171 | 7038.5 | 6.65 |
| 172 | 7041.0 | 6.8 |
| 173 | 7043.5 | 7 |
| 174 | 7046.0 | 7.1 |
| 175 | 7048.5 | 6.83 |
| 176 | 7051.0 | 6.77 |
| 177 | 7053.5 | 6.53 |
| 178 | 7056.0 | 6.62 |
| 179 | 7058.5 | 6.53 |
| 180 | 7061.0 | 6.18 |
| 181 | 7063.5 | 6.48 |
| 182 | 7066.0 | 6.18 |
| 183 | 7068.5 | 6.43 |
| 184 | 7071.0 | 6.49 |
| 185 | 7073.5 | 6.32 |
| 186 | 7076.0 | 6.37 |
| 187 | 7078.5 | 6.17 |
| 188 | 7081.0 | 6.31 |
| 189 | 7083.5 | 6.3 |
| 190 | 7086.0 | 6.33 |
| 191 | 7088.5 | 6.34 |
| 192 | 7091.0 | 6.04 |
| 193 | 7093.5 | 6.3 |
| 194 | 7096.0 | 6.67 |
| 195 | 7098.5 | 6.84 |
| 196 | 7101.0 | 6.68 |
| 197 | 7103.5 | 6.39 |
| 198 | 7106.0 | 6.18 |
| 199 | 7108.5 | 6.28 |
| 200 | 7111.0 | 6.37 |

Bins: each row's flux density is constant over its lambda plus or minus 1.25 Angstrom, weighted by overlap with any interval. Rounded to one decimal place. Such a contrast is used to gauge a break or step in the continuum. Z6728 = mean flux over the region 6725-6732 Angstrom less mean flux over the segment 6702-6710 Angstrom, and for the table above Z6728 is 1.0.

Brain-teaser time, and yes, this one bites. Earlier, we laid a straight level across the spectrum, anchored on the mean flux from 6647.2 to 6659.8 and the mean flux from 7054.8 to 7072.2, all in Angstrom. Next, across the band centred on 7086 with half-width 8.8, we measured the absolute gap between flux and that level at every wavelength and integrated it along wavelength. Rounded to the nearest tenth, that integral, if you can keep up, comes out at 2.8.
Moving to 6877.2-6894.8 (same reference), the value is 5.8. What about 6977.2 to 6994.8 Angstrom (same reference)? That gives 5.0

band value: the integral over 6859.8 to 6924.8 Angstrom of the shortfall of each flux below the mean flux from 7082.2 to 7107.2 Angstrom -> -11.3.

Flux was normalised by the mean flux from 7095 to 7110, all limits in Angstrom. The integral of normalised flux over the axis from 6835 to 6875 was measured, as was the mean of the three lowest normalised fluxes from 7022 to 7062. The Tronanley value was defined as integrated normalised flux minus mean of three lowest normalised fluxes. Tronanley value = 39.0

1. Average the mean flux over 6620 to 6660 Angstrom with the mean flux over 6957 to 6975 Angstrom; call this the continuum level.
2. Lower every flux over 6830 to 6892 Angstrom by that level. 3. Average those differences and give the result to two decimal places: -0.13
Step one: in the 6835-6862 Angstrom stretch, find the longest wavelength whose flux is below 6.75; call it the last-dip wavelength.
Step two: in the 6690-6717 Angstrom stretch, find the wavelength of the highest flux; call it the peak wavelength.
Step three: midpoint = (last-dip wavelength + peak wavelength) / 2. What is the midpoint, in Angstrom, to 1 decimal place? 6788.5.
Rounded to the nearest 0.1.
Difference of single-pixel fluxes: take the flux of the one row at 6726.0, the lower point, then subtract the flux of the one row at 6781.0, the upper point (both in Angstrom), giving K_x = 0.6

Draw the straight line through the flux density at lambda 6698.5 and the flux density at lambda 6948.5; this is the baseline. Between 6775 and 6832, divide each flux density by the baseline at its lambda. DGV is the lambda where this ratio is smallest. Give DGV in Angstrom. 6793.5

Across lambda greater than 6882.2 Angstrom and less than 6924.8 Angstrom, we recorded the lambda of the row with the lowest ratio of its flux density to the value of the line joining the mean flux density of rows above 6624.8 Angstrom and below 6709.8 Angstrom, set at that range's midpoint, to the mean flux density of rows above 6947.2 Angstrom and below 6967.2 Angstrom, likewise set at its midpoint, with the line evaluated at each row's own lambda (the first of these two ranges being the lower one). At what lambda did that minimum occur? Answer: 6893.5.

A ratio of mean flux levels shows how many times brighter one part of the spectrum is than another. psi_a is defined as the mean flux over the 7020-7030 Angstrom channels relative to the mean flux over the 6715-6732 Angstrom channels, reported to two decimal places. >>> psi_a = 0.86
